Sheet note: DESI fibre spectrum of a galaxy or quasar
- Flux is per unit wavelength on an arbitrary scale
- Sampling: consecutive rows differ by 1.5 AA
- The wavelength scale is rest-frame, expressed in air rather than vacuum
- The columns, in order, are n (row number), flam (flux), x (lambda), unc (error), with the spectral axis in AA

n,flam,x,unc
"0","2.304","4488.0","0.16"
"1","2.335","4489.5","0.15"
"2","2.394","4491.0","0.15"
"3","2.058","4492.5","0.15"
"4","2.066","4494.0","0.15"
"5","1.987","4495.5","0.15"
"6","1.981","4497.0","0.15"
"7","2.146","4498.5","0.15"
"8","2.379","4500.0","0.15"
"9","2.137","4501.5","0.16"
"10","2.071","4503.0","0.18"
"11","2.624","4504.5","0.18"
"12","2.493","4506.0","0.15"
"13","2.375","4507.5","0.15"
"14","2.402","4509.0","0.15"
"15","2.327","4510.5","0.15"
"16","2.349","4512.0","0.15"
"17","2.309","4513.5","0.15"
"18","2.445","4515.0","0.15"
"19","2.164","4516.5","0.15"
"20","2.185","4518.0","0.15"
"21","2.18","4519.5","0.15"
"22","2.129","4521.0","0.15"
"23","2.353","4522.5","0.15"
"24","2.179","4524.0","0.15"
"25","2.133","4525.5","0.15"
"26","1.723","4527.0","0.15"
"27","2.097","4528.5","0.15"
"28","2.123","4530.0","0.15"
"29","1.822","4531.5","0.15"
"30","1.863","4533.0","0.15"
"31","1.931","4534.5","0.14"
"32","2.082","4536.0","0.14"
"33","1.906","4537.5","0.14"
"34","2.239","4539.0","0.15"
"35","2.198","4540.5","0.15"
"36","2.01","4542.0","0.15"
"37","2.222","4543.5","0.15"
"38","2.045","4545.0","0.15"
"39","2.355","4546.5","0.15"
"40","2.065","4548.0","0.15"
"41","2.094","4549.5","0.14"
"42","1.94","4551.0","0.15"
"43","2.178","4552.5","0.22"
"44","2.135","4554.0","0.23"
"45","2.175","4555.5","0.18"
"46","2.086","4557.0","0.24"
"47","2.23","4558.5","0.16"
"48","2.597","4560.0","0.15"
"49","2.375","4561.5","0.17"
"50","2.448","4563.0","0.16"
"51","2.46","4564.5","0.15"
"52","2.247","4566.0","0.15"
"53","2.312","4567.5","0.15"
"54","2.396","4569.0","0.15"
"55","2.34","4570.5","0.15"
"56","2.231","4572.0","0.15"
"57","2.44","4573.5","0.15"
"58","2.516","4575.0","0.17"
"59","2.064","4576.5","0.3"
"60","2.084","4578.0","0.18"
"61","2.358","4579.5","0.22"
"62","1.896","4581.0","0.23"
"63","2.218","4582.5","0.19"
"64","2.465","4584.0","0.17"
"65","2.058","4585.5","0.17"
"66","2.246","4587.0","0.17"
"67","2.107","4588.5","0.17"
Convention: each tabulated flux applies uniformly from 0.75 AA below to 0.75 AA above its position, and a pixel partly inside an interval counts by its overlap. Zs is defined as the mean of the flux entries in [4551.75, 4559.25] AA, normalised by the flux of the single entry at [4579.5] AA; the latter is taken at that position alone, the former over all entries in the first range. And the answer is 0.92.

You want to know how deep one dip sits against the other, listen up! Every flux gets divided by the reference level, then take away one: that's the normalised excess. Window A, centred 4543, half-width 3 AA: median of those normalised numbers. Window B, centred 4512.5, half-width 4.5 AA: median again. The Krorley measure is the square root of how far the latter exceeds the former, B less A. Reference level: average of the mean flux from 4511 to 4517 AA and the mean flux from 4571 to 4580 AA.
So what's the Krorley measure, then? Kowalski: 0.31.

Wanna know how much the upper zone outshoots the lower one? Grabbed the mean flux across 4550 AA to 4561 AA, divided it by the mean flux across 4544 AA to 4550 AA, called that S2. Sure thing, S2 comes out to 1.02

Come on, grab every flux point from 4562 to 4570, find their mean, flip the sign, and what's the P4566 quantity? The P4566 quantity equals -2.37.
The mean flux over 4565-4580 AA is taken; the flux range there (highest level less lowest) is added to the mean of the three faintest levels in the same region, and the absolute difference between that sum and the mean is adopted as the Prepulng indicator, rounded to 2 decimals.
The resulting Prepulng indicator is 0.28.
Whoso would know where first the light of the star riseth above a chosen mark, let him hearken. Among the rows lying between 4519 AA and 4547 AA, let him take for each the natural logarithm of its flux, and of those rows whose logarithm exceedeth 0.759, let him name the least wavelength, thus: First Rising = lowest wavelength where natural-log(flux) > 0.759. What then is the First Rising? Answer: 4519.5 AA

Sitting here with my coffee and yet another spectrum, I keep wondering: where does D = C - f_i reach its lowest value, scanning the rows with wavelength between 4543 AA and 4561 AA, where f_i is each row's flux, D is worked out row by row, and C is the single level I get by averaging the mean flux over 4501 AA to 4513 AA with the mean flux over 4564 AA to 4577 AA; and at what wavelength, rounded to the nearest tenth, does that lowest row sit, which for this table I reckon 4560.0 AA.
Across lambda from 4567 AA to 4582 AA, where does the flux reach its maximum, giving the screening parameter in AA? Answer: 4575.0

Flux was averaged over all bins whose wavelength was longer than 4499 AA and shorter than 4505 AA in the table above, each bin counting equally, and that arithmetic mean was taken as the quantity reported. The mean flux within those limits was 2.3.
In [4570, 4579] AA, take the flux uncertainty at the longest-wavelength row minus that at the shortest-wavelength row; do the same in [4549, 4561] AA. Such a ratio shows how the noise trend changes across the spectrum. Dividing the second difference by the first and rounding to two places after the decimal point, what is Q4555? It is 0.33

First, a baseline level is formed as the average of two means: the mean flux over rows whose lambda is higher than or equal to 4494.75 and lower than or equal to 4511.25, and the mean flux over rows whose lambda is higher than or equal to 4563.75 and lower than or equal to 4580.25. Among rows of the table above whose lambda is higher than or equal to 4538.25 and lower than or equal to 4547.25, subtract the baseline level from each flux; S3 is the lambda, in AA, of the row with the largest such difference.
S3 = 4546.5 AA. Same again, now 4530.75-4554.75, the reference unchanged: 4546.5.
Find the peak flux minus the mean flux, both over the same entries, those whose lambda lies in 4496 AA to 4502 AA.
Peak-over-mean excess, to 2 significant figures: 0.22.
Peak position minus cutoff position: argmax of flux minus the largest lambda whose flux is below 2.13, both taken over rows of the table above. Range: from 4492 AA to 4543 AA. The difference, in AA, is -37.5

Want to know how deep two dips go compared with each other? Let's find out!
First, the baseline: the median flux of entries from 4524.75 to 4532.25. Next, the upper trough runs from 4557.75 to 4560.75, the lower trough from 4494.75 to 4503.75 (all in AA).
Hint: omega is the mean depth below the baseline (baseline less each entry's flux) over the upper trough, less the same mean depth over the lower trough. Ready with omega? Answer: -0.30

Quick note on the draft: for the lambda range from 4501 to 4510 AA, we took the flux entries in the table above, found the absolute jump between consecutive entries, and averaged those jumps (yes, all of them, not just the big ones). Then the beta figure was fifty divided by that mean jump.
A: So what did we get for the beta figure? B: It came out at 279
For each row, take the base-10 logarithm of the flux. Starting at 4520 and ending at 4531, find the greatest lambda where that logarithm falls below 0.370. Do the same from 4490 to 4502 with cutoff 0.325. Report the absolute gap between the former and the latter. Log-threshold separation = 33.0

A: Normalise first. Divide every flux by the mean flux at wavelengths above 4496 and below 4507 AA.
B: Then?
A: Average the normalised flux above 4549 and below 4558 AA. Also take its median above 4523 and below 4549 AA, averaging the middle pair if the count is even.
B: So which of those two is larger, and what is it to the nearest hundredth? 0.93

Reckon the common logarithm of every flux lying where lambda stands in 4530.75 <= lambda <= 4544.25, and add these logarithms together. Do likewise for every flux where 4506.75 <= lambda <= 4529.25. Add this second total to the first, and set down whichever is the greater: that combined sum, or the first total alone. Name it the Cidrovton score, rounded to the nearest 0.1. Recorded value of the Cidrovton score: 7.9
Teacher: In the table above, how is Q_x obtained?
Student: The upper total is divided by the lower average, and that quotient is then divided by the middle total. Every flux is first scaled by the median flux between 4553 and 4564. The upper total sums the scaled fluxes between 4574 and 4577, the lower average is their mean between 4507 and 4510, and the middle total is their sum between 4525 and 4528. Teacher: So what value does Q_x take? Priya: 1.11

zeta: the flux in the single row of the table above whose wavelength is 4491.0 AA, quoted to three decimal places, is 2.394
